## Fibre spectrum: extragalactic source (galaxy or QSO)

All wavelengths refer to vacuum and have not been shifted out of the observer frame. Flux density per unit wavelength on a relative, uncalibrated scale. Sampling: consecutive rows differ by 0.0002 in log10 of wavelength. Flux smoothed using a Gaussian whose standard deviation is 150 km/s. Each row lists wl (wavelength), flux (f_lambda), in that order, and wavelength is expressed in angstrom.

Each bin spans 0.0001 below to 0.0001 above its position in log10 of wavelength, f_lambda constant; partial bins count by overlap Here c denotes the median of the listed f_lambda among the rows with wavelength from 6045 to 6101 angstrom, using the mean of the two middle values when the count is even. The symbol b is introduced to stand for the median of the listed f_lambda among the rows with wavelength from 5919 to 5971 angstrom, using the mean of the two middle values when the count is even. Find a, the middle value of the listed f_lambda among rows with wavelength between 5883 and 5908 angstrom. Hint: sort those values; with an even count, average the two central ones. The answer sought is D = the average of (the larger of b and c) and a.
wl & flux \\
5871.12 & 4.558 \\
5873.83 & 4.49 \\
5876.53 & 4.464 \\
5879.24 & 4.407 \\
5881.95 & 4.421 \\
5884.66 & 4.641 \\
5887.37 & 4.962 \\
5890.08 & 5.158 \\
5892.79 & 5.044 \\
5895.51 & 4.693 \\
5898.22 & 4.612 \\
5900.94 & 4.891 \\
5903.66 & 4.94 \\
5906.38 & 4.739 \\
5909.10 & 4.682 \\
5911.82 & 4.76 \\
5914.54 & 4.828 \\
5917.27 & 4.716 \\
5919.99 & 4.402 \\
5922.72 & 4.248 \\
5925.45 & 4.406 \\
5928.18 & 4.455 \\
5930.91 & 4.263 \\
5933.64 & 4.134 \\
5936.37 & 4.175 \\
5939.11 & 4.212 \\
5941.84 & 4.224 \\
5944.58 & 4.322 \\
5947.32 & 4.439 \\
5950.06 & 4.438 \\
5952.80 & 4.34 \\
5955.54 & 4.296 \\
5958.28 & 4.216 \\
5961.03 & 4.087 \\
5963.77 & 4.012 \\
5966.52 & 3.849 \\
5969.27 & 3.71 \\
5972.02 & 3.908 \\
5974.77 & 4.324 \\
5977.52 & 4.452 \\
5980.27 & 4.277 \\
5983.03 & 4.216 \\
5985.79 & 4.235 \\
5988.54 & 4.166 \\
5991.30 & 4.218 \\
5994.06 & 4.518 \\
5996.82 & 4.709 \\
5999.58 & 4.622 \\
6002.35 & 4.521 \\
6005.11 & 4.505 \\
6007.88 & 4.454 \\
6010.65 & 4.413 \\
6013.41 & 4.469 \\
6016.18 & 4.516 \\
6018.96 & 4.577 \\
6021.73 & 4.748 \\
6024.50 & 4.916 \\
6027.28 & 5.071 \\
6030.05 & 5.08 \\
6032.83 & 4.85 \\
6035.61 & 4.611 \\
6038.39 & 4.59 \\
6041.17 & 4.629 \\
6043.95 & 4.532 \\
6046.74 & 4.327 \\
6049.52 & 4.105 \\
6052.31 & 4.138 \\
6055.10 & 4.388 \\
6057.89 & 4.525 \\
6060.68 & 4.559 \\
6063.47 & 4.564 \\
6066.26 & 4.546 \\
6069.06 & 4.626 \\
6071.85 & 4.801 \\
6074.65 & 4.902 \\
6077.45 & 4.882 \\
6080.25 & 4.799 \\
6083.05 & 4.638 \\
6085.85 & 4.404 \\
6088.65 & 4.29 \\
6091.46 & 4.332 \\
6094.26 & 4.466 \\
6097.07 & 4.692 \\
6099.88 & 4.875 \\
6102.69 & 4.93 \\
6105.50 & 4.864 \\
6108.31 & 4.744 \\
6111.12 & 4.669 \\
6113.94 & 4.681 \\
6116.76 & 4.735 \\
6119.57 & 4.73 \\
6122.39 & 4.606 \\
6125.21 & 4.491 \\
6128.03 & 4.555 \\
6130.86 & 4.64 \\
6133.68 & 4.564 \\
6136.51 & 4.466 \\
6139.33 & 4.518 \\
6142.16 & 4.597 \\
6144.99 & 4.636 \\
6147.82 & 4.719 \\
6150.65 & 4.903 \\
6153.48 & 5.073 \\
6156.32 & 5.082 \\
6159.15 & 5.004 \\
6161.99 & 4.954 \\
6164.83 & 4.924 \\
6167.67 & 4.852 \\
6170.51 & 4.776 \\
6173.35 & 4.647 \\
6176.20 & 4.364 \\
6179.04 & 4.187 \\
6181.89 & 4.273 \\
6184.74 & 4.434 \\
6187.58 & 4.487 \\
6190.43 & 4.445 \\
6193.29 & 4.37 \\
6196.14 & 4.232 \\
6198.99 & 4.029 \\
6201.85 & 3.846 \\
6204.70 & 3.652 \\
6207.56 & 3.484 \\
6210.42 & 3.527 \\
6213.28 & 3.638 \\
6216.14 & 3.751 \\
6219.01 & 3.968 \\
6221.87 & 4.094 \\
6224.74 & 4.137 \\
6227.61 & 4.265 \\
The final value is 4.72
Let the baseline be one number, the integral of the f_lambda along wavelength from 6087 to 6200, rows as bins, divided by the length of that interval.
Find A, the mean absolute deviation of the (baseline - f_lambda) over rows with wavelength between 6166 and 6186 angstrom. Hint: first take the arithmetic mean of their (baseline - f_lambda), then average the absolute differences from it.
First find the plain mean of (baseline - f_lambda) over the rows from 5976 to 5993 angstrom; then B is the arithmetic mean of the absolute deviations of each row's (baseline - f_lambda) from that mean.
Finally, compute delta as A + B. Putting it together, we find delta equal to 0.287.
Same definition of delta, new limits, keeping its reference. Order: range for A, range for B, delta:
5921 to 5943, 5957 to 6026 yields 0.317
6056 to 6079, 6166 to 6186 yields 0.357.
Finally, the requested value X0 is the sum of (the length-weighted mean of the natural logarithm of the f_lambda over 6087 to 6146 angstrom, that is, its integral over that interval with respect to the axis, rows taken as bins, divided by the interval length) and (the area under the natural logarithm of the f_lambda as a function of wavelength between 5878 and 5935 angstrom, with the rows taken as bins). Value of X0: 89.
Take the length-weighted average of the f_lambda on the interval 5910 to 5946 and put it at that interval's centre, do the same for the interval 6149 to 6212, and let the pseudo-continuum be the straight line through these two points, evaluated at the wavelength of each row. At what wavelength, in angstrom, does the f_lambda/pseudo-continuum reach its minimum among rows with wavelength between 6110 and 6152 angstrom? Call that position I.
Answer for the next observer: 6136.51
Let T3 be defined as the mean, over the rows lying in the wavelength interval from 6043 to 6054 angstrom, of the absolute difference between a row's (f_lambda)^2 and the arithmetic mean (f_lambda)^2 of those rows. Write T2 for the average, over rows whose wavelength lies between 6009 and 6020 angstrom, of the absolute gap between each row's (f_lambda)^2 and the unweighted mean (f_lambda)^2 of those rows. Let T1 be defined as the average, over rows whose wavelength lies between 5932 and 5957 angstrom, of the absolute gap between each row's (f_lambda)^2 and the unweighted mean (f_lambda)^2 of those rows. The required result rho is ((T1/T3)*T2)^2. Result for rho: 0.1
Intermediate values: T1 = 0.76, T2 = 0.47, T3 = 1.3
